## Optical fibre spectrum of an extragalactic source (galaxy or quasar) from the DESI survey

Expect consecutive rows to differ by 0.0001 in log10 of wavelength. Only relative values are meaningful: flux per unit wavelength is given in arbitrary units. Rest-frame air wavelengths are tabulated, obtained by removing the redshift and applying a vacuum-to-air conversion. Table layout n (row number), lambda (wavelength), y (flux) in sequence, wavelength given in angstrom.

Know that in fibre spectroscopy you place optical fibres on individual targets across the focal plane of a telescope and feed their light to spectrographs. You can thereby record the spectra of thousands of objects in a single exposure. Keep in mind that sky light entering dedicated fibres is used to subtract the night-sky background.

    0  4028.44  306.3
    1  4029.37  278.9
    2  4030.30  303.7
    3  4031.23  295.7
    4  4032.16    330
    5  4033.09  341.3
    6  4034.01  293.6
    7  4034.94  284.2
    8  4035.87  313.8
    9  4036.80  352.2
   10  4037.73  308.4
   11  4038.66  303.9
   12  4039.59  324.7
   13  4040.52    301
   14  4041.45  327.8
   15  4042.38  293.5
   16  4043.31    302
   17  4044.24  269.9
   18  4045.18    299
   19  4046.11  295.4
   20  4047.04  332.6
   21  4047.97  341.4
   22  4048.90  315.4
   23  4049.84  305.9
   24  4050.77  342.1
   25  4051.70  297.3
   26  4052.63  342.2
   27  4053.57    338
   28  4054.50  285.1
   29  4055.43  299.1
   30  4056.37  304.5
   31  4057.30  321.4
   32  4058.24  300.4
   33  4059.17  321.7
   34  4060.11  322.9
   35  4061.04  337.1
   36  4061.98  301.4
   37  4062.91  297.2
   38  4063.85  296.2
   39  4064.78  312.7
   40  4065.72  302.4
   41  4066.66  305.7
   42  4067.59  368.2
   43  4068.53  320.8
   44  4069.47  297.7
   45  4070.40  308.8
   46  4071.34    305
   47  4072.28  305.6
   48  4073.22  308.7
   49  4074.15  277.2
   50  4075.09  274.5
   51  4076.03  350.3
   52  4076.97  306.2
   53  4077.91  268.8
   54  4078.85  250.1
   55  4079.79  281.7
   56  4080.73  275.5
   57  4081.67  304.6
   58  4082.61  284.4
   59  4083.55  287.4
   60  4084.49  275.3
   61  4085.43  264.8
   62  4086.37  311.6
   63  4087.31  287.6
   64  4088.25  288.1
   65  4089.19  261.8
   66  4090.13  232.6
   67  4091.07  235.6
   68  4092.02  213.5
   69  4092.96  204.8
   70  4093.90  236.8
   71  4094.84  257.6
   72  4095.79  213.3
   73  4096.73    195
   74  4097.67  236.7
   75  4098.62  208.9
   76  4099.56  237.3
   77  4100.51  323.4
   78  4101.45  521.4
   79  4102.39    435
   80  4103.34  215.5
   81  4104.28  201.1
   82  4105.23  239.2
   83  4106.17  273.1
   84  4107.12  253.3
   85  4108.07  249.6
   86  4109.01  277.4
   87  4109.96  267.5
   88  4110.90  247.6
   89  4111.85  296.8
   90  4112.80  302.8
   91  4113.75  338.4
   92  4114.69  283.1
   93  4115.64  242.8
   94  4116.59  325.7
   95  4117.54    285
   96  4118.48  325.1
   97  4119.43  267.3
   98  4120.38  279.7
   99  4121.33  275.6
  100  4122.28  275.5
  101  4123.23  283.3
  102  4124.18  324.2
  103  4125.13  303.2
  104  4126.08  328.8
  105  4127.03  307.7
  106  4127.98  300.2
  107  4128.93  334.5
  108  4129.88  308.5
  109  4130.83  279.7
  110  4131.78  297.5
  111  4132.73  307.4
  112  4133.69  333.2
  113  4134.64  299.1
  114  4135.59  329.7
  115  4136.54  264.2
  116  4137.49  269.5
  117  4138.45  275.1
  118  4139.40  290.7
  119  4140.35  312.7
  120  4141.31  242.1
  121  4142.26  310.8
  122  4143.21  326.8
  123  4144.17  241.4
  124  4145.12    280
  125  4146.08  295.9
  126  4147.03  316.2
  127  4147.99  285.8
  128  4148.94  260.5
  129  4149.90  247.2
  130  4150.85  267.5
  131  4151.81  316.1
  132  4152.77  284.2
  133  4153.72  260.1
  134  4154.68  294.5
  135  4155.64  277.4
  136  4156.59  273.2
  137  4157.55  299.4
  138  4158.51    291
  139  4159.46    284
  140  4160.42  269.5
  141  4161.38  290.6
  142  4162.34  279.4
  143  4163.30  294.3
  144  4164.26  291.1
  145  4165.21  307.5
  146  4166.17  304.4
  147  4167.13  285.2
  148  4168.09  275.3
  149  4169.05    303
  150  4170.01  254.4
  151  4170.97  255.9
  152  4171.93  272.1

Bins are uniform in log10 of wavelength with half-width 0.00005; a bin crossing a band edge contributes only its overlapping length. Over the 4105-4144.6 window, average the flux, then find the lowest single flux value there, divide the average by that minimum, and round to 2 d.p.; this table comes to 1.21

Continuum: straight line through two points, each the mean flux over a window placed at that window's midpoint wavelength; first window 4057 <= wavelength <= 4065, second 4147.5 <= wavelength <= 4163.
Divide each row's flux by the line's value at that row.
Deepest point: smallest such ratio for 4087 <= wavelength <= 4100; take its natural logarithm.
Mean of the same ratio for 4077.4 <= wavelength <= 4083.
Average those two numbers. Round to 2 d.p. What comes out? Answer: 0.24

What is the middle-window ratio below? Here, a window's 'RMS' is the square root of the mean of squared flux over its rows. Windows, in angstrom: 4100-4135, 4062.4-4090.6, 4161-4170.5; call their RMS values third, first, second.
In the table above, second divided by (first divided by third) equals 296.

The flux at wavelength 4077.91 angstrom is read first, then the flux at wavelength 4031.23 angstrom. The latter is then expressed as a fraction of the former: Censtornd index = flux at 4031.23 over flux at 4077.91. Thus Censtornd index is 1.10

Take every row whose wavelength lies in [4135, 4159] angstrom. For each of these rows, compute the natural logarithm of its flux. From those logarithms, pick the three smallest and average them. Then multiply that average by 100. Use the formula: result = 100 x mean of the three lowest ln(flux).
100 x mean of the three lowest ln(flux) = 550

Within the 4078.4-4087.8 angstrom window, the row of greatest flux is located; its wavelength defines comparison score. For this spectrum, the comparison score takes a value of 4086.37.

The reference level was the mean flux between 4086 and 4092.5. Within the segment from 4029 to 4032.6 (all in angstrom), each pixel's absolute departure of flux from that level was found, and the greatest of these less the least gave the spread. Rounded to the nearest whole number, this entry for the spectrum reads 51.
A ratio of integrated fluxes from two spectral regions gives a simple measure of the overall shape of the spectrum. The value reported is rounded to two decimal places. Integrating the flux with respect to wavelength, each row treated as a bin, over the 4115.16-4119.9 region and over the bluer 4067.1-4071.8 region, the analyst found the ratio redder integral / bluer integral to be 0.91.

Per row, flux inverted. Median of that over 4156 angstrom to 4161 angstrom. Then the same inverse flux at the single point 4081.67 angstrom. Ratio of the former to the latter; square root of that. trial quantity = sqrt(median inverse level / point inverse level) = 1.04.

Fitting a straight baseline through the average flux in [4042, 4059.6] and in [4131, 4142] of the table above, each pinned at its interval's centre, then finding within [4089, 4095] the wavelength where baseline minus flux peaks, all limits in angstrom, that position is 4092.96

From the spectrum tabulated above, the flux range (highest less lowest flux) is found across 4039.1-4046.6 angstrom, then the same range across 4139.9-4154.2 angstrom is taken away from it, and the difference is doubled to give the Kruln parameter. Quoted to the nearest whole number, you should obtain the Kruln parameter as -55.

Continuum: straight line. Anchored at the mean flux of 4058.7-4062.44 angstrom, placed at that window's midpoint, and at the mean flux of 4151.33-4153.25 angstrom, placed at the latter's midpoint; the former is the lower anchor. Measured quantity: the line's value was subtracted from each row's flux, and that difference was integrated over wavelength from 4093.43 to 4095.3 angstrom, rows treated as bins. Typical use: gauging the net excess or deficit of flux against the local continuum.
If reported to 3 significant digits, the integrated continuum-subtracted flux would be -124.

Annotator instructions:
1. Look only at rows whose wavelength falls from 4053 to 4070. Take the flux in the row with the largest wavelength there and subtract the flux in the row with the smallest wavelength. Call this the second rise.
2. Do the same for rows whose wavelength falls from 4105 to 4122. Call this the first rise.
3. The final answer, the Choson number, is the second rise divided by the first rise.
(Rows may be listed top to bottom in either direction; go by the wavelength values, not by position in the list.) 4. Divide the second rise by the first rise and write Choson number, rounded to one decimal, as -1.1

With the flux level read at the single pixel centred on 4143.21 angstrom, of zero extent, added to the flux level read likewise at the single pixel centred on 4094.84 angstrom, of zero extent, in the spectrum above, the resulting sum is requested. 584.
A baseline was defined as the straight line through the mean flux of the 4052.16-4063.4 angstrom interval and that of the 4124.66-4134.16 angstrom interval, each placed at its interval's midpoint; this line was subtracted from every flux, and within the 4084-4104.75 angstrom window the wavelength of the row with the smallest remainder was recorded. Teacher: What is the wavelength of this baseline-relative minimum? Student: 4096.73 angstrom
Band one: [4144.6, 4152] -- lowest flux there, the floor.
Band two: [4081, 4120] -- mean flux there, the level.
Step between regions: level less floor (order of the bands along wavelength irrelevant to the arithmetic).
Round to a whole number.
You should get 26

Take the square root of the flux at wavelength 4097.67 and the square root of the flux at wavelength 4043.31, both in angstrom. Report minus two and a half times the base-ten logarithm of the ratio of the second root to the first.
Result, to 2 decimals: -0.13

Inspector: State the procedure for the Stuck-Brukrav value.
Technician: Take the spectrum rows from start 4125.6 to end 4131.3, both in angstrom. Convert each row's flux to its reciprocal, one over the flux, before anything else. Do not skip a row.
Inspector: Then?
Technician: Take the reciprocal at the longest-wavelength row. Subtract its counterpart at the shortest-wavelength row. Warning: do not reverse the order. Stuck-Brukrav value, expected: 0.0005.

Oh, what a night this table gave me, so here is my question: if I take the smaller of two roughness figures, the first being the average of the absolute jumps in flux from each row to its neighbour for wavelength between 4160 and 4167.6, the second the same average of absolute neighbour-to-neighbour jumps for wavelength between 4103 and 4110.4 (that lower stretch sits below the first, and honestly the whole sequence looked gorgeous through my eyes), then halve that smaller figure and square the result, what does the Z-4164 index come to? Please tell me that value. 41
